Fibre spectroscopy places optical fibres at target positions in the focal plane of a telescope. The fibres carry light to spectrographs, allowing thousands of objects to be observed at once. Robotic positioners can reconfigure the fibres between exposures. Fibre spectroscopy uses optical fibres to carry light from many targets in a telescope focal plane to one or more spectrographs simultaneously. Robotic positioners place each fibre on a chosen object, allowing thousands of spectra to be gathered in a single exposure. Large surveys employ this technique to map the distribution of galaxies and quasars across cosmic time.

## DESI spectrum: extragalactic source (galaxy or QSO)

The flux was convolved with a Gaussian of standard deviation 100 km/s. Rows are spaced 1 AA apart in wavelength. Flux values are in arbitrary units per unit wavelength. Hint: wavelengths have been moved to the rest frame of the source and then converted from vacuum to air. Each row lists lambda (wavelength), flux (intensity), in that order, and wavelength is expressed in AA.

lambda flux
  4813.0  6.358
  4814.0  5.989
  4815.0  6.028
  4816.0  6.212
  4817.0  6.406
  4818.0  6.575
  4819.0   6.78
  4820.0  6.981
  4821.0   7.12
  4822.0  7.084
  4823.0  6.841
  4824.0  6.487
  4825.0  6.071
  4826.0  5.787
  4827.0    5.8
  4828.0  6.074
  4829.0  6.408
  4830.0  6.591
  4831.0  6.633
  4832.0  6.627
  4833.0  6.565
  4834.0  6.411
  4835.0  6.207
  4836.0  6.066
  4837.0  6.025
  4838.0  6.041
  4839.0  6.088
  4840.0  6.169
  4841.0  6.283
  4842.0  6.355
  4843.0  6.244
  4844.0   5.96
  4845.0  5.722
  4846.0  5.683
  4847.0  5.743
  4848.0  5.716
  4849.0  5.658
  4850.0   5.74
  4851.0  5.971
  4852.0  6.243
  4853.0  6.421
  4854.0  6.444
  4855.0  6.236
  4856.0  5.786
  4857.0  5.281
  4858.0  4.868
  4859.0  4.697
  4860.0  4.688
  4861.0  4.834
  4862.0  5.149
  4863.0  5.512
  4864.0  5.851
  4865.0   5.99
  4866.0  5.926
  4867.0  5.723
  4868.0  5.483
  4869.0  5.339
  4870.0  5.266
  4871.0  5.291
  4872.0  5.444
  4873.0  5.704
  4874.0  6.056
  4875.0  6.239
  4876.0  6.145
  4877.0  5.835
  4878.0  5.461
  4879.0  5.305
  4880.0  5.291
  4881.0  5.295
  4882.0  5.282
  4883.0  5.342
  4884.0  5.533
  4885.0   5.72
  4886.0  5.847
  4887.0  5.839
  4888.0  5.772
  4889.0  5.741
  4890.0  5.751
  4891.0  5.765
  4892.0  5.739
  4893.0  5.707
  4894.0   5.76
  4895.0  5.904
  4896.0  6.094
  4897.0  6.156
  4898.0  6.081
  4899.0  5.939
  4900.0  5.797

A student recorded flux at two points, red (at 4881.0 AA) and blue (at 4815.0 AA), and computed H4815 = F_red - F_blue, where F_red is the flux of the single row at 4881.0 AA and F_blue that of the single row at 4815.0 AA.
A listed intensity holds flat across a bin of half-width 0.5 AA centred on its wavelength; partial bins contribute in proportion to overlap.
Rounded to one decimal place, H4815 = -0.7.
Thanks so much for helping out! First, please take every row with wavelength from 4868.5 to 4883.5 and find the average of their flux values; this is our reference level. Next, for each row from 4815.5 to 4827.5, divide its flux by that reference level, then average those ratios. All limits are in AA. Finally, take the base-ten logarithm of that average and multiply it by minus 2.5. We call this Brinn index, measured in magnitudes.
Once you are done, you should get -0.17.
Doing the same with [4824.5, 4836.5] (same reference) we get -0.13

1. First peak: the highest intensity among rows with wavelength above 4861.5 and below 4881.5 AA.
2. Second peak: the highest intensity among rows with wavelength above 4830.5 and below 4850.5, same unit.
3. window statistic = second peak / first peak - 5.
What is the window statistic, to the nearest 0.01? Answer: -3.94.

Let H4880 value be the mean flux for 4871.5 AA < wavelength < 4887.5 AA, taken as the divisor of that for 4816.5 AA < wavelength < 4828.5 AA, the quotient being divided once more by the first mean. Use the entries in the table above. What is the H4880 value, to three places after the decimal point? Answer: 0.204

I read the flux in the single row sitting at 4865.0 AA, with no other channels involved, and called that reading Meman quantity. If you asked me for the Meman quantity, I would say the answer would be 5.99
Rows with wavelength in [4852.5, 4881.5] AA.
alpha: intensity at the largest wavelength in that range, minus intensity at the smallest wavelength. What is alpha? -1.1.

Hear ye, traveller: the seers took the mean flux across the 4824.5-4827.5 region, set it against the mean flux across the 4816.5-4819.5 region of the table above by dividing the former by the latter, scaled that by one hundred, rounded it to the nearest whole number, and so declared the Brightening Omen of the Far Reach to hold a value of 89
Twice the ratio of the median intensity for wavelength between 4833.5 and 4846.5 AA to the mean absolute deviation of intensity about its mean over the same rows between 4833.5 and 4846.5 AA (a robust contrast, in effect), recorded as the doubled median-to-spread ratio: 73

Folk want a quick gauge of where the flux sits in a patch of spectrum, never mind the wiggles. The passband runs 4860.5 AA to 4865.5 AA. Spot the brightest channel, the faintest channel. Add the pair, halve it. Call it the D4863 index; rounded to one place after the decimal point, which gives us 5.4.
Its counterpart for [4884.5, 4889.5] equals 5.8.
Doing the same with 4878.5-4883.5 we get 5.3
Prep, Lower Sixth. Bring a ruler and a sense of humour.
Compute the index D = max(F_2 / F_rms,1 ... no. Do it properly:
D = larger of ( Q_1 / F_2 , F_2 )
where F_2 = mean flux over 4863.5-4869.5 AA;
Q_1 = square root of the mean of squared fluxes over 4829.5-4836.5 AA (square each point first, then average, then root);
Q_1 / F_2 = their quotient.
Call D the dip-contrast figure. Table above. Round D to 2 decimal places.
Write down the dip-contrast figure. 5.72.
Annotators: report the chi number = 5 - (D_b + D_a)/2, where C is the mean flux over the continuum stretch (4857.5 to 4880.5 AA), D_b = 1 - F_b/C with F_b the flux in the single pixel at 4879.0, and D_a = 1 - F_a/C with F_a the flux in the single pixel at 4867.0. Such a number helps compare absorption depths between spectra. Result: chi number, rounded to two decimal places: 5.01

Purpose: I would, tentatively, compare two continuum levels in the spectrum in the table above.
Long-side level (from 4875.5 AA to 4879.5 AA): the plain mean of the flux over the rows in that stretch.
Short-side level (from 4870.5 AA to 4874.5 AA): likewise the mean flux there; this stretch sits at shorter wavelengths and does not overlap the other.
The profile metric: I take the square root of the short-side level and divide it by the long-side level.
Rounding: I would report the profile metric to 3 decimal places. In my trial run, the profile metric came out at 0.417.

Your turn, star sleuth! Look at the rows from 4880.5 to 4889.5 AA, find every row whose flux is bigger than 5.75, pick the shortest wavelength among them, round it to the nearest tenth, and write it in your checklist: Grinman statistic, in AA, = 4886.0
